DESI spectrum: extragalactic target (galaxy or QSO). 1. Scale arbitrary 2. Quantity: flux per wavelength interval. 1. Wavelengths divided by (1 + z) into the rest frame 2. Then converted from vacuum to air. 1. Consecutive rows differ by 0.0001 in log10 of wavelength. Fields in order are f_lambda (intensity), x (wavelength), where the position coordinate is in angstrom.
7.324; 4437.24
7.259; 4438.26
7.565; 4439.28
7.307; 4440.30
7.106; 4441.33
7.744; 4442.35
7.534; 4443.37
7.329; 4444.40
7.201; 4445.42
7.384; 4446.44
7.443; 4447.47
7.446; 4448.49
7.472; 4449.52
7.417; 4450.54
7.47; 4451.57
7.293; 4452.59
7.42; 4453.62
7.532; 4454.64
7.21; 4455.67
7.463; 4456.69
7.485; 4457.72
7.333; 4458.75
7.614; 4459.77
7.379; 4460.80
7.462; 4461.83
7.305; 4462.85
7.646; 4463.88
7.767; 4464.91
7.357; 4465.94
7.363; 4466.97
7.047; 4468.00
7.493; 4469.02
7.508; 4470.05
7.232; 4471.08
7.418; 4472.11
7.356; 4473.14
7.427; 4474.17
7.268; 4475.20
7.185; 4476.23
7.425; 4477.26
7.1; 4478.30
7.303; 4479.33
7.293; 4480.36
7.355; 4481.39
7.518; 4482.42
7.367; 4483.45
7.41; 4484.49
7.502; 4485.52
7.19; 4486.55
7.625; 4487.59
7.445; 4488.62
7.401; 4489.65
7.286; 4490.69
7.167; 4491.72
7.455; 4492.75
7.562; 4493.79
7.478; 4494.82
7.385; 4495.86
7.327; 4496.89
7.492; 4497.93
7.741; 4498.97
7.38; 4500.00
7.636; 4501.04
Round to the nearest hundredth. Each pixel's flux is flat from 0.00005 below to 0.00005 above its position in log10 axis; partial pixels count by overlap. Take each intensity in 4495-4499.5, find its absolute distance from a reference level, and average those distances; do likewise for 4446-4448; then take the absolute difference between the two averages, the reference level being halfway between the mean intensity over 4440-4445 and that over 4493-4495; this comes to 0.08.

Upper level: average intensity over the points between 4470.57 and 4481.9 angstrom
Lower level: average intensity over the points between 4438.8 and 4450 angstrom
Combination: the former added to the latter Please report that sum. 14.7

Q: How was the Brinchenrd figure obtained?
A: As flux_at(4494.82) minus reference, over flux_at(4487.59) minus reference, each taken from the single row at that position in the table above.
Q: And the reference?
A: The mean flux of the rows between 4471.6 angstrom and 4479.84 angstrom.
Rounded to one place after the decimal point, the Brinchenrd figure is 0.5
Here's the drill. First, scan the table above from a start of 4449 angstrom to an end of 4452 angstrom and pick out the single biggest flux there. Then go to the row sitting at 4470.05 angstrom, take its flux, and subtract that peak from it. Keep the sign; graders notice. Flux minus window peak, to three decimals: 0.036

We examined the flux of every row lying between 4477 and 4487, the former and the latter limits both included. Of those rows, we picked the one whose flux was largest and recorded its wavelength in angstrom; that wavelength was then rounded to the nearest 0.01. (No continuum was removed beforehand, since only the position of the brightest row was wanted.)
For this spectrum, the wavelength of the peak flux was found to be 4482.42 angstrom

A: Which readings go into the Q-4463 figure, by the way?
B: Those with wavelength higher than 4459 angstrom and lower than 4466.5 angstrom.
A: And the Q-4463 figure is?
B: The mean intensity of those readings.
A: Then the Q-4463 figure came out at 7.50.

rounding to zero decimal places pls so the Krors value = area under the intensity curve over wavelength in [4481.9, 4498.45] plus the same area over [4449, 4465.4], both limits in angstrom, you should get 245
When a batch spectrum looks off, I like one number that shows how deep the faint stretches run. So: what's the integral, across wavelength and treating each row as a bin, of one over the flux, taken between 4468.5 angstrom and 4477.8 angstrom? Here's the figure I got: 1.26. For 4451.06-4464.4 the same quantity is 1.80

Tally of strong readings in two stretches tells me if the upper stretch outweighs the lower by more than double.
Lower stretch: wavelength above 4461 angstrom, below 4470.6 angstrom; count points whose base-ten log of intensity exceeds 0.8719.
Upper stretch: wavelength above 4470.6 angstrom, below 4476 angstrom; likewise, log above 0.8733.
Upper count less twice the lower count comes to -10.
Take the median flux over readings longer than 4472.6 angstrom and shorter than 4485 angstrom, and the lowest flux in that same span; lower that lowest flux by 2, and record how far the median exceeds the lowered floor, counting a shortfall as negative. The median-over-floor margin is 2.26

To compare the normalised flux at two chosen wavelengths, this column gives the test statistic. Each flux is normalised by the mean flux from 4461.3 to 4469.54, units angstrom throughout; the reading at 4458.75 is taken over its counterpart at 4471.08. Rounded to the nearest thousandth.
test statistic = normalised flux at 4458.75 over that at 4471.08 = 1.014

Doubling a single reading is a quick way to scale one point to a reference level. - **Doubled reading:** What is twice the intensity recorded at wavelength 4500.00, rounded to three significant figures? 14.8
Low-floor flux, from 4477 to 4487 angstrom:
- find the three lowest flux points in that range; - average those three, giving 7.19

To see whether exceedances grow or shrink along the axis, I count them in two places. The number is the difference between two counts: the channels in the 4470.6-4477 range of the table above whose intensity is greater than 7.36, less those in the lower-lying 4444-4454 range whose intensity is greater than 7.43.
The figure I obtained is -2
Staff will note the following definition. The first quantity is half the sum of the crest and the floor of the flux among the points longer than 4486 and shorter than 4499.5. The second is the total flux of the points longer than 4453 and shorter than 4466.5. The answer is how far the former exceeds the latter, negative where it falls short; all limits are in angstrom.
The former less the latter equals -89.5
